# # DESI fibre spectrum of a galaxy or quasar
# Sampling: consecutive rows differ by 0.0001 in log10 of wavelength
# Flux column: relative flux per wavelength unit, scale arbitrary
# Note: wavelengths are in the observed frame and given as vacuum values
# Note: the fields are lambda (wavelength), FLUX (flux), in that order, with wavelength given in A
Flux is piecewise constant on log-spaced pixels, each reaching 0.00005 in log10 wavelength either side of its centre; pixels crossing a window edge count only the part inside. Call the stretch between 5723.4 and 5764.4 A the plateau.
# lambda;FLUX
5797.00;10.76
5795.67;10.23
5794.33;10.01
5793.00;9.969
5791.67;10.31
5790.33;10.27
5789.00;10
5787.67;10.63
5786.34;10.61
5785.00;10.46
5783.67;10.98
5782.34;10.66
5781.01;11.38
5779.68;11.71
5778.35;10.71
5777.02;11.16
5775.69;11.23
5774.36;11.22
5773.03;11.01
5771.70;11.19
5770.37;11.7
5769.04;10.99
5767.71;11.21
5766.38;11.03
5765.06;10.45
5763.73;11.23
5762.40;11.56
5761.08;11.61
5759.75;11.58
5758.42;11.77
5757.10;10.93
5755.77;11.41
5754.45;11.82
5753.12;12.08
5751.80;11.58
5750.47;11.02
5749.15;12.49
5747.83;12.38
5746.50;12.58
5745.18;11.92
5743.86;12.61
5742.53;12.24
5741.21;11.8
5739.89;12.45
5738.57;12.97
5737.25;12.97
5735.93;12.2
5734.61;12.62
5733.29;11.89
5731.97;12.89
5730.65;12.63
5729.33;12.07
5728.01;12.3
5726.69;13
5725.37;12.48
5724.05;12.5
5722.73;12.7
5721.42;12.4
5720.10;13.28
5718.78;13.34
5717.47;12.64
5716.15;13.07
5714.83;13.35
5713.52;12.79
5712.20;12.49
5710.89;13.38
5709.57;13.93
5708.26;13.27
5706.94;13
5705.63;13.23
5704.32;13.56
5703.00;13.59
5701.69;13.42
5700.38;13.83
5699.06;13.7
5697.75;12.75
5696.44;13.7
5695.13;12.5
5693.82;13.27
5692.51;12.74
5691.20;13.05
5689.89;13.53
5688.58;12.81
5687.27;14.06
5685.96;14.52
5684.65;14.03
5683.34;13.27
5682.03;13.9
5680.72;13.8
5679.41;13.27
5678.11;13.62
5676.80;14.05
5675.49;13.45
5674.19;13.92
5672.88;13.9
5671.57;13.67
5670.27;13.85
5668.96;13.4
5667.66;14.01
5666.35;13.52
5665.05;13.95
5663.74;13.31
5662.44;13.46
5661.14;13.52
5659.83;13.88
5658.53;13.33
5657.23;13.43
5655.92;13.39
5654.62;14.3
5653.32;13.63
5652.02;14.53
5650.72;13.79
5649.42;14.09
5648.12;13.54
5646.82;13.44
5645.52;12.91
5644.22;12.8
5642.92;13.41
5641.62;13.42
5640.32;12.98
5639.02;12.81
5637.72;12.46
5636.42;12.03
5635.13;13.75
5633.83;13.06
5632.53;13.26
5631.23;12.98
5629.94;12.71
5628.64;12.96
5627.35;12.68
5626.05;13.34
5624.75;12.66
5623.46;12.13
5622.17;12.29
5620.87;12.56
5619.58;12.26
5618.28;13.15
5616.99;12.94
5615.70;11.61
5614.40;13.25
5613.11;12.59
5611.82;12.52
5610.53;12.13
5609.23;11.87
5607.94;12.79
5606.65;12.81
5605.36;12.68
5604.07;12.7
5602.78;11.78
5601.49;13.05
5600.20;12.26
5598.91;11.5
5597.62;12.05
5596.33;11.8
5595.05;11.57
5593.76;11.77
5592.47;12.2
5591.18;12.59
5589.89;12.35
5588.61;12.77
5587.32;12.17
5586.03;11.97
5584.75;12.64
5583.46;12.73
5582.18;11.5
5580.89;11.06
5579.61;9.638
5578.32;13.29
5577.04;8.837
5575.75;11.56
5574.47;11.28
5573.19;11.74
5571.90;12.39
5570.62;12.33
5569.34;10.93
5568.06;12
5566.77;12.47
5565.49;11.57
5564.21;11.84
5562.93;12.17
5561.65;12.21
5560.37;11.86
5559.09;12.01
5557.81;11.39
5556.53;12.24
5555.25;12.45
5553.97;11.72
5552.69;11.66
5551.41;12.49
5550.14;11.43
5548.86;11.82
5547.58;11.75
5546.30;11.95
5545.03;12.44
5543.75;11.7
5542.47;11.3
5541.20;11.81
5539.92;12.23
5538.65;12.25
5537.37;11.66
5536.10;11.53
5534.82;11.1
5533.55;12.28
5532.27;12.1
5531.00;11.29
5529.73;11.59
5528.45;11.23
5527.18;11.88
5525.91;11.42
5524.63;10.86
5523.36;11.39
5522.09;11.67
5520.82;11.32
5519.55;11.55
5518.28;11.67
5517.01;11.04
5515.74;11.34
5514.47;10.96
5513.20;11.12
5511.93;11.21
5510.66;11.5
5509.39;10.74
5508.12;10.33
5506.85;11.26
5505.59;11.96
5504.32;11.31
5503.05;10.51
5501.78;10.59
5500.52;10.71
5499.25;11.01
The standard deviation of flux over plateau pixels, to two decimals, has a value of 0.57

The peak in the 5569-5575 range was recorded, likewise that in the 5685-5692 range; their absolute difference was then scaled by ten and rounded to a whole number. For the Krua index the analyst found 21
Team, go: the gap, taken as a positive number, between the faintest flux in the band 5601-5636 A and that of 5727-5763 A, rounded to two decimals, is 0.68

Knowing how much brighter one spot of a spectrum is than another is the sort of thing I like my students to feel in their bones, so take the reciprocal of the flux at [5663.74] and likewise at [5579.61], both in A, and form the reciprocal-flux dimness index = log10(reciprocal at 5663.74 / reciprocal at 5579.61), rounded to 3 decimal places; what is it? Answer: -0.140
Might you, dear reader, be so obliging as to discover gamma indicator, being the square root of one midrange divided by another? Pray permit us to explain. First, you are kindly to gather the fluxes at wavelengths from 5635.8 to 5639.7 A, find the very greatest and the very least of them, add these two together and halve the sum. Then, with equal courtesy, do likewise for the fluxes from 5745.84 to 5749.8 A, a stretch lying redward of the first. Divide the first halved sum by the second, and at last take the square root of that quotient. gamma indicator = 0.998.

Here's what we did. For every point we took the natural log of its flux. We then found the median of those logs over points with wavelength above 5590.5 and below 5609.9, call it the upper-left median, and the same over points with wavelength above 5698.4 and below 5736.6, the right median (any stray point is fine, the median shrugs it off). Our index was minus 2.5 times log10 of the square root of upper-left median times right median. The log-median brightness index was -1.01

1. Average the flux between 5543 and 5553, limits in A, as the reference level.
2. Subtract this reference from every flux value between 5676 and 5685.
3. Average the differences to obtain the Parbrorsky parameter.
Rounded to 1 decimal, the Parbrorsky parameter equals 1.8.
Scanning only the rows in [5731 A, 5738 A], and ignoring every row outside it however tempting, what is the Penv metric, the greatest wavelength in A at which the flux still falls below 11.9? 5733.29 A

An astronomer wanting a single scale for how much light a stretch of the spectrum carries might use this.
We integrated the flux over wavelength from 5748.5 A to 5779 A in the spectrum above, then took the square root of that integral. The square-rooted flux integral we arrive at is 18.6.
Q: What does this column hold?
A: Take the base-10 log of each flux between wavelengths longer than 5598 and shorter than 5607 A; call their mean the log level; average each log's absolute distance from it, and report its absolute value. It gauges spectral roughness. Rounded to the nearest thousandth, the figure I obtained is 0.017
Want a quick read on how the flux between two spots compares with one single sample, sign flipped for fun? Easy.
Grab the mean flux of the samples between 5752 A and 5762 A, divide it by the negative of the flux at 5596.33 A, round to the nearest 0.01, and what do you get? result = -0.98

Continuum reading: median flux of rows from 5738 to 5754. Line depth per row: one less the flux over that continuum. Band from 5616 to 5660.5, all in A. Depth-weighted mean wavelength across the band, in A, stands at 5644.5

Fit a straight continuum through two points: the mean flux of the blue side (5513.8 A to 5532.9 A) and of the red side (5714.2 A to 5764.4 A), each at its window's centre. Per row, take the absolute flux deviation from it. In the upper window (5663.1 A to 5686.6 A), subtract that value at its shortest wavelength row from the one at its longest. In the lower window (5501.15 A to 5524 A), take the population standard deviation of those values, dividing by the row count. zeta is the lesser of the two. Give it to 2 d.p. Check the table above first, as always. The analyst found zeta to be 0.30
